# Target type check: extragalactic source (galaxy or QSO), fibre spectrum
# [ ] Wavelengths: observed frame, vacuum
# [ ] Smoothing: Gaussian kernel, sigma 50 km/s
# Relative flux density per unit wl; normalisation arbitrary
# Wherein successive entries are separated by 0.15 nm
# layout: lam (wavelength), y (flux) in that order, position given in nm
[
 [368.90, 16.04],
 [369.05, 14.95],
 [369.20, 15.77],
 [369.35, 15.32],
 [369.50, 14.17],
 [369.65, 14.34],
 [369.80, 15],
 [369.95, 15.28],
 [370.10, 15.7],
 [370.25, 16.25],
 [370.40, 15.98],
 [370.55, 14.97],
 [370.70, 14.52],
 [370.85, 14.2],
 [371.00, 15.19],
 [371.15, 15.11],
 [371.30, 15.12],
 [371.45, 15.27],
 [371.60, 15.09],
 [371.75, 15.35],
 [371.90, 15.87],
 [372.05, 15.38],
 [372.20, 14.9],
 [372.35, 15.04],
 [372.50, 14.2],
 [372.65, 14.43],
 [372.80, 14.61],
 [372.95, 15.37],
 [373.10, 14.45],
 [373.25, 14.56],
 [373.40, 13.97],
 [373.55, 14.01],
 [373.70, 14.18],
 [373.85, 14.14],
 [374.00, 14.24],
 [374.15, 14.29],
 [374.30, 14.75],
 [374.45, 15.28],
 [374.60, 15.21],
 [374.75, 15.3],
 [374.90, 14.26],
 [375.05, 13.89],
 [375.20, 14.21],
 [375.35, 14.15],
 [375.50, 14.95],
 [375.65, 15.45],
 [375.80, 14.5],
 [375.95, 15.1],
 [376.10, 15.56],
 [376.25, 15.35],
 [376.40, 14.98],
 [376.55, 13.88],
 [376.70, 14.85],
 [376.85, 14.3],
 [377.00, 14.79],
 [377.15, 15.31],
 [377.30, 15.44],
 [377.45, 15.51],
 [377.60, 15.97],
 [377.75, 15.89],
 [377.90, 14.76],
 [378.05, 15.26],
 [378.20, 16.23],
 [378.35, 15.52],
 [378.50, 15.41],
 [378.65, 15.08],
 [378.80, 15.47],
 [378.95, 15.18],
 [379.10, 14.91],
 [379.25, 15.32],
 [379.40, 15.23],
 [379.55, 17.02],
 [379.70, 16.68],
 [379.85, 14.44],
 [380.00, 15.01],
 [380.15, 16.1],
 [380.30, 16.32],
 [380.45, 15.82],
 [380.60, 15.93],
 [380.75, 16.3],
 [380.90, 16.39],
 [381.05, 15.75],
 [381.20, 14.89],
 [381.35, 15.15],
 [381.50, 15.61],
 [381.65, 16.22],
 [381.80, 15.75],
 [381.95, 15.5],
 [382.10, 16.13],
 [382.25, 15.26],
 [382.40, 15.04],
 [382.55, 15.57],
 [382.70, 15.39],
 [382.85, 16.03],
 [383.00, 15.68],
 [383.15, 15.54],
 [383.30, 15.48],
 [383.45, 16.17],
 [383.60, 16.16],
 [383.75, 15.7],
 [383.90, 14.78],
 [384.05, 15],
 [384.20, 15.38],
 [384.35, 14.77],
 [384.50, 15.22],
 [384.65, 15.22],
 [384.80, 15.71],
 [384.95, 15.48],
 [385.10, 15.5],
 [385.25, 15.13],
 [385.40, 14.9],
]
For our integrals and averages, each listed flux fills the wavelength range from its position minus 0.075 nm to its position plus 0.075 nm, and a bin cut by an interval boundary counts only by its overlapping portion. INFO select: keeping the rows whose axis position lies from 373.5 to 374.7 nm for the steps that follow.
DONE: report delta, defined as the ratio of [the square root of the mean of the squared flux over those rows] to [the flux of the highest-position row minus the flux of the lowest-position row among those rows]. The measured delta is 12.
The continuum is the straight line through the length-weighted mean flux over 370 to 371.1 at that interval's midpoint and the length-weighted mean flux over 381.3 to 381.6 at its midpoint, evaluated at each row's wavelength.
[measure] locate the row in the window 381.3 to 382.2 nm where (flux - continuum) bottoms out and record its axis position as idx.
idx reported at 381.35 nm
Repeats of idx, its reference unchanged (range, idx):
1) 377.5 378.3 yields 377.90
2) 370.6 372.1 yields 370.85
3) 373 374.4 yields 373.40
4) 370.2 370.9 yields 370.85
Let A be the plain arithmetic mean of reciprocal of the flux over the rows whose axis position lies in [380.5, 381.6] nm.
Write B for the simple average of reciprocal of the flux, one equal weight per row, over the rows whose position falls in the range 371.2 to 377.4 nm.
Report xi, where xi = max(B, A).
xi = 0.0677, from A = 0.064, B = 0.0677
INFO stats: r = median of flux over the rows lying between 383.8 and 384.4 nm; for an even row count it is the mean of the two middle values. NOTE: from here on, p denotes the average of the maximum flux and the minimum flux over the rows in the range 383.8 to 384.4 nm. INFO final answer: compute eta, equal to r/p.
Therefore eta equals 0.99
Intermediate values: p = 15.1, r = 14.9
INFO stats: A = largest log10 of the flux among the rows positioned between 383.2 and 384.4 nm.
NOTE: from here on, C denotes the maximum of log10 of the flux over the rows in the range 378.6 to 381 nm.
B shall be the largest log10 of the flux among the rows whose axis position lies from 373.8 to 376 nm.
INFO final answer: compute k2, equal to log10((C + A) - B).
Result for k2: 0.097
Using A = 1.21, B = 1.189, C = 1.23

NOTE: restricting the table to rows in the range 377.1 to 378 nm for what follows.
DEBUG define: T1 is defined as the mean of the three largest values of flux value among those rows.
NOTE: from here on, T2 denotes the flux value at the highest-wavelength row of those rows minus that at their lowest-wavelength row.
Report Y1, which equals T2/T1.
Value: -0.035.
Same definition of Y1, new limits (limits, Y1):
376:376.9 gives -0.082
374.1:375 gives -0.002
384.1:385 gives 0.006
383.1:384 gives -0.047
